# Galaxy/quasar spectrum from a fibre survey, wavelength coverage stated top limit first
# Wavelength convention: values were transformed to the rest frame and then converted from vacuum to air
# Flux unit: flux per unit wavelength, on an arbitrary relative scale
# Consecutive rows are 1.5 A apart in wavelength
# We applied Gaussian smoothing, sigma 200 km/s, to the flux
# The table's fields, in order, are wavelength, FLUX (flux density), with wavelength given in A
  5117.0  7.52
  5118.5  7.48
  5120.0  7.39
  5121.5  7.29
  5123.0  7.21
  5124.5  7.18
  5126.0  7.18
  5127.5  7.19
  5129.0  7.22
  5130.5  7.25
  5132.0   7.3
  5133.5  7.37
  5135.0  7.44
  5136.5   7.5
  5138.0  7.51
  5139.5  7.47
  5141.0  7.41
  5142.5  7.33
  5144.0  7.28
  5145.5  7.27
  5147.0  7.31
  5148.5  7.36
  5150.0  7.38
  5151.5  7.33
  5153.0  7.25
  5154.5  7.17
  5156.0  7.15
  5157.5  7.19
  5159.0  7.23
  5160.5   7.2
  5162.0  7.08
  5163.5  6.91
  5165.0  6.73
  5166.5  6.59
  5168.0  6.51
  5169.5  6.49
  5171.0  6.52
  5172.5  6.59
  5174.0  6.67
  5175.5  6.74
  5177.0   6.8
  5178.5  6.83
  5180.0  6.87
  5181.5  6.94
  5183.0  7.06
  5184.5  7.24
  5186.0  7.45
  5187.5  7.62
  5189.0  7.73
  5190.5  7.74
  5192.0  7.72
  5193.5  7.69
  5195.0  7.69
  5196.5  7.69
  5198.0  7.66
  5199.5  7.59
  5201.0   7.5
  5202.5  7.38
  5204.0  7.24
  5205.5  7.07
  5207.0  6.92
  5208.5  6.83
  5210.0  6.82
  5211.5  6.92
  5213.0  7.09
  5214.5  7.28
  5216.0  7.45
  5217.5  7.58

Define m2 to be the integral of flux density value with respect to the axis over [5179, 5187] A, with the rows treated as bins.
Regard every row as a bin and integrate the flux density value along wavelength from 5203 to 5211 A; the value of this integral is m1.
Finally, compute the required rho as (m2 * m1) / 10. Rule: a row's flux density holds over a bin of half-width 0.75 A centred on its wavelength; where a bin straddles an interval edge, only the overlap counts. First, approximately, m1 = 55.9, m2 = 57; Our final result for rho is 318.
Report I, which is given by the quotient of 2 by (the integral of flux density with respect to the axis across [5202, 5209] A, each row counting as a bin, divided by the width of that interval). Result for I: 0.282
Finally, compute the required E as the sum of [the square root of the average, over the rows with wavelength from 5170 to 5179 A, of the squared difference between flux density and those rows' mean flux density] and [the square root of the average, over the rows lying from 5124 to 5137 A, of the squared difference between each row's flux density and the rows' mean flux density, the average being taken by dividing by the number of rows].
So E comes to 0.223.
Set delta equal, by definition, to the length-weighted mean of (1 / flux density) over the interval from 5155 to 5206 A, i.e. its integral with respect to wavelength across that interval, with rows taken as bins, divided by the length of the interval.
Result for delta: 0.1403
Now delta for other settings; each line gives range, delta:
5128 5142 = 0.1355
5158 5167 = 0.1436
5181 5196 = 0.1335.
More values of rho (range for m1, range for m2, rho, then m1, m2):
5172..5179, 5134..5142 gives 281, 47.1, 60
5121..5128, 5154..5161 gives 254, 50.5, 50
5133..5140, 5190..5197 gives 282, 52.2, 54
